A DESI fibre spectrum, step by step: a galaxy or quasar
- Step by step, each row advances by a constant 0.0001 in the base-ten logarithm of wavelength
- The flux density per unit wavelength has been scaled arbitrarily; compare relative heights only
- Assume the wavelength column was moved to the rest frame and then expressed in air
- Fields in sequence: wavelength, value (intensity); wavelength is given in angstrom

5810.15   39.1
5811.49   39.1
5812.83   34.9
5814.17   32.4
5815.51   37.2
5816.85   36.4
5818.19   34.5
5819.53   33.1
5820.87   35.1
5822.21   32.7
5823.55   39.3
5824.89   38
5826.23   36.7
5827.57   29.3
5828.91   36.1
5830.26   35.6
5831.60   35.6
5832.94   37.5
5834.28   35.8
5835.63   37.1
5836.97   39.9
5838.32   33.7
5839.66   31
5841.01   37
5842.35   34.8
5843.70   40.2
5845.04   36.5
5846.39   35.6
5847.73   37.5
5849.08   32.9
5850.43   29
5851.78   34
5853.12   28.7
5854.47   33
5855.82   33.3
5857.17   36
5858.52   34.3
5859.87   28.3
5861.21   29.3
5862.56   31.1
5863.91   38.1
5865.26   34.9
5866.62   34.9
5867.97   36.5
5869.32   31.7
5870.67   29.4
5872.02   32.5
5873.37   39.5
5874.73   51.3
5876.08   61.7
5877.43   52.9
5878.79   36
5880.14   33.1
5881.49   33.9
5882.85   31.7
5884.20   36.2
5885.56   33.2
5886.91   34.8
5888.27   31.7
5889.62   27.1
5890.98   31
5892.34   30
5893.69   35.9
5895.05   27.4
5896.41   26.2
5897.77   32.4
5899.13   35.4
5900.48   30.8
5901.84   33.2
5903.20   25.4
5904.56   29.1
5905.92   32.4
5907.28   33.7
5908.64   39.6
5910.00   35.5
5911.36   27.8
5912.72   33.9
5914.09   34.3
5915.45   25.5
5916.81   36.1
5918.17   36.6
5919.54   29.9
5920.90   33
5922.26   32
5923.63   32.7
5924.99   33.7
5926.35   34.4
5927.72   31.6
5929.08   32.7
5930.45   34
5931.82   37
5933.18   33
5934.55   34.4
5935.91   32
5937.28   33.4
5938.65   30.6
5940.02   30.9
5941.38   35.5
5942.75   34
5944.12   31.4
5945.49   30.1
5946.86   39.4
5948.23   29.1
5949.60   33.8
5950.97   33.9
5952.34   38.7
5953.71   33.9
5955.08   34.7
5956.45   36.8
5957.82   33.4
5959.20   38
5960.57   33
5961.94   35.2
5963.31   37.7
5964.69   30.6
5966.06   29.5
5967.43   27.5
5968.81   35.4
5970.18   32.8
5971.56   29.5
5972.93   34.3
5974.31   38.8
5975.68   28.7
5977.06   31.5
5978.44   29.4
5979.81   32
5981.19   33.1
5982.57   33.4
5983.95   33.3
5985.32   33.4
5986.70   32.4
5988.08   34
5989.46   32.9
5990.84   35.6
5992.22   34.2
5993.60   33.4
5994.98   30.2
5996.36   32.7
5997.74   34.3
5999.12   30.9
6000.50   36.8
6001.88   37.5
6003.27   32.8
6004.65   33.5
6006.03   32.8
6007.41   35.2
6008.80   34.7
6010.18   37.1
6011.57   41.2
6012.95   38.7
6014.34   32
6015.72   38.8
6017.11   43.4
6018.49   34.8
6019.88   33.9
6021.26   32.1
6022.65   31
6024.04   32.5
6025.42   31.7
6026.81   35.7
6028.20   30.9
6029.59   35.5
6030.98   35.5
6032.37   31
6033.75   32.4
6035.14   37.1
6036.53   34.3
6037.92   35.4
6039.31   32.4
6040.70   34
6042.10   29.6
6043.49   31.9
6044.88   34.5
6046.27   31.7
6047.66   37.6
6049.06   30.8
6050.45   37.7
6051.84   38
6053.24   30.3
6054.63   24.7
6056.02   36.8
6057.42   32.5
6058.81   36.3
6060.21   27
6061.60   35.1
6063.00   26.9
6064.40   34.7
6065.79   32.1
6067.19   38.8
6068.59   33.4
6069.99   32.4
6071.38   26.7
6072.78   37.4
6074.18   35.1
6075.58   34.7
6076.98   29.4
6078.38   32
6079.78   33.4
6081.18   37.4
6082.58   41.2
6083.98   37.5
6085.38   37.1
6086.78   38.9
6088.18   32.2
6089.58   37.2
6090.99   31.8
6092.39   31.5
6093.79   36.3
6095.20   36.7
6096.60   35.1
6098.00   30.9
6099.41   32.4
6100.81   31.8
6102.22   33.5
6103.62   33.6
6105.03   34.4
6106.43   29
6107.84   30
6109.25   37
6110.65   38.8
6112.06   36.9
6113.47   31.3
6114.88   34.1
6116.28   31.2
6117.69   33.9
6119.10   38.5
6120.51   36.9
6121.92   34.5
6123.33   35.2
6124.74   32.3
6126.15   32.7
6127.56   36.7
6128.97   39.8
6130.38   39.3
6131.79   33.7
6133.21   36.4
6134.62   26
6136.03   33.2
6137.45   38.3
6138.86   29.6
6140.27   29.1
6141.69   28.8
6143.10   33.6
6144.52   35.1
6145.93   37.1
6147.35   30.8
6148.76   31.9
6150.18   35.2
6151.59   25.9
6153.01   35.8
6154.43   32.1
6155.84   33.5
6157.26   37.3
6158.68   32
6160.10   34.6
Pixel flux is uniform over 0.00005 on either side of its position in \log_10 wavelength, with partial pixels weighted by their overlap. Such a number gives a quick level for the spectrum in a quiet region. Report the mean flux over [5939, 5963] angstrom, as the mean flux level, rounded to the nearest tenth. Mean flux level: 34.2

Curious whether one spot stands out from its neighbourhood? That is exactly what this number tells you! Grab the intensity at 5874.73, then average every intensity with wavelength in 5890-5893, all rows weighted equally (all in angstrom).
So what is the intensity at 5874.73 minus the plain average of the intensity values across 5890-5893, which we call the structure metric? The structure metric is 21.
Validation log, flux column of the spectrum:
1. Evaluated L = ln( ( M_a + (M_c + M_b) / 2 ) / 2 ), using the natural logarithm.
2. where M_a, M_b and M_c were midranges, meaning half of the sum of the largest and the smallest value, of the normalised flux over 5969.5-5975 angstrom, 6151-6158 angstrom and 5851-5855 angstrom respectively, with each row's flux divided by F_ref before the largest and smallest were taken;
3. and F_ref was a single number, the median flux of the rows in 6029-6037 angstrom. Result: -0.062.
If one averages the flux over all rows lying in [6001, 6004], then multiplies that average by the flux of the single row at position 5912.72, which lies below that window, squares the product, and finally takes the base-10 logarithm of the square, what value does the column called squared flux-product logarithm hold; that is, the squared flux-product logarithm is 6.15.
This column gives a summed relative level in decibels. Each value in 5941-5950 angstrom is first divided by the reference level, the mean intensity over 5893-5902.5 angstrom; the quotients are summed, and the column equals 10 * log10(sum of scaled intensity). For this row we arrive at 9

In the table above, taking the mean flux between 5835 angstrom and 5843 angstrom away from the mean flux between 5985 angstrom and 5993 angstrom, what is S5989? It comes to -1.8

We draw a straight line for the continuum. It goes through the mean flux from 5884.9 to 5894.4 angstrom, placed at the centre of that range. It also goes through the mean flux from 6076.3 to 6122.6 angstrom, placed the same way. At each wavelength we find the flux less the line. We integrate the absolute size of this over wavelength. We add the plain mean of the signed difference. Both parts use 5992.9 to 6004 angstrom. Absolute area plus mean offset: 22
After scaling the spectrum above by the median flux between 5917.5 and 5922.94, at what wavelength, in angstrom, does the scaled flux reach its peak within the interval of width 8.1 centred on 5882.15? 5884.20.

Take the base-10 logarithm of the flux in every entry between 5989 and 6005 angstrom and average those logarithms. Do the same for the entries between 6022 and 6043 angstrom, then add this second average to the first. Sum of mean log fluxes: 3.048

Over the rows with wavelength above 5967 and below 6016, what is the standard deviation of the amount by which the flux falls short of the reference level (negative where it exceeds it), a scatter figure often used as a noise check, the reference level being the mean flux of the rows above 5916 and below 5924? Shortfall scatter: 3.0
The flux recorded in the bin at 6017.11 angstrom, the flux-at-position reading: 43.4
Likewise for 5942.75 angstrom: 34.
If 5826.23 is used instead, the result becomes 36.7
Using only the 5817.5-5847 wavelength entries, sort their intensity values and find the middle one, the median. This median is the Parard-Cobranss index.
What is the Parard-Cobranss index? 35.7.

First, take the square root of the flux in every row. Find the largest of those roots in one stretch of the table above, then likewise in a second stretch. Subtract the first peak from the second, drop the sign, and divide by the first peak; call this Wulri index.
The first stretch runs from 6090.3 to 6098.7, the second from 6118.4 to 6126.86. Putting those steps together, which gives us 0.02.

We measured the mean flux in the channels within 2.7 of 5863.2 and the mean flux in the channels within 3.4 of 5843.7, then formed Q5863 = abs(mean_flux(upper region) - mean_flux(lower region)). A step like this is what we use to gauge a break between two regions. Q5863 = 3.5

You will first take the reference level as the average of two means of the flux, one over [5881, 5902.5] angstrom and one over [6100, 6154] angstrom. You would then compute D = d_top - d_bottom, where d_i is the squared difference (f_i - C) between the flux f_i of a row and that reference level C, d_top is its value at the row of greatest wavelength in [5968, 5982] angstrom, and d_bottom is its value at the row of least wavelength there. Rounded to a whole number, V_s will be -7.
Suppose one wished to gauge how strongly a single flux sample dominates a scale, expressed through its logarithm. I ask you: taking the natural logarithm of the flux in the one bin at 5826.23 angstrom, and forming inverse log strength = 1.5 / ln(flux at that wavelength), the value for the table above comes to 0.416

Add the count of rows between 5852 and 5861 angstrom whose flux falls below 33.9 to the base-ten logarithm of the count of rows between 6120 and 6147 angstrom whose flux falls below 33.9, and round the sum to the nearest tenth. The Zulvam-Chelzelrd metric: 5.0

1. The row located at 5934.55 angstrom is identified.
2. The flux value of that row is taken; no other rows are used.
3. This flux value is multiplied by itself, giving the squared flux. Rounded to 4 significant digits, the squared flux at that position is 1183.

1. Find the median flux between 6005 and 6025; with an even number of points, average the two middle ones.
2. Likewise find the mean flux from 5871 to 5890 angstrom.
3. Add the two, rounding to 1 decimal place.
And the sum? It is 73.0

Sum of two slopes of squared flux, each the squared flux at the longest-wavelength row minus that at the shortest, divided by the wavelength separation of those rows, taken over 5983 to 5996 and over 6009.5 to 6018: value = 55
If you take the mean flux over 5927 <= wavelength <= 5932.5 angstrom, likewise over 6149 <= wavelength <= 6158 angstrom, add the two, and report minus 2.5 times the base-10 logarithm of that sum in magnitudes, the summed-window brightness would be -4.57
